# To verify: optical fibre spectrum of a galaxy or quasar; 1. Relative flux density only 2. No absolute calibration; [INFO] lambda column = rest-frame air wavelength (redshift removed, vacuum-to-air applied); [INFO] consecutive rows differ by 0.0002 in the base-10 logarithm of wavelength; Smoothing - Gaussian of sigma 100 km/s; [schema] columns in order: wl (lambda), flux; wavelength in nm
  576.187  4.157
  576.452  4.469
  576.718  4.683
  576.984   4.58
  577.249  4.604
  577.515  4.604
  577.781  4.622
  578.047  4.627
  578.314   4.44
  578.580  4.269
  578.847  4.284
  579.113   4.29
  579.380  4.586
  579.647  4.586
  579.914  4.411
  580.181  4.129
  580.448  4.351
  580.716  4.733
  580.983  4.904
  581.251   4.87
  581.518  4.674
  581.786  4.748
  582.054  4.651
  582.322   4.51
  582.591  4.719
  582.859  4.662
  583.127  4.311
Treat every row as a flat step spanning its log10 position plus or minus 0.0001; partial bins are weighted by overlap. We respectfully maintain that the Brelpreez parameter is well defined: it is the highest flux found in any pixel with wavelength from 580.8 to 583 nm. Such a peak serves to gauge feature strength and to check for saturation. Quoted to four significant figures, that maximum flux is 4.904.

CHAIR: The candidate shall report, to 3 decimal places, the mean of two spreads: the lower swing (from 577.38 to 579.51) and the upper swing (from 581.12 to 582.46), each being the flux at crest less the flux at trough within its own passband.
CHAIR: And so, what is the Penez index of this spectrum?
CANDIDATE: 0.359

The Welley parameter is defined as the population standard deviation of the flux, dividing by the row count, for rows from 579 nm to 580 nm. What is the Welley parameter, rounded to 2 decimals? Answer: 0.13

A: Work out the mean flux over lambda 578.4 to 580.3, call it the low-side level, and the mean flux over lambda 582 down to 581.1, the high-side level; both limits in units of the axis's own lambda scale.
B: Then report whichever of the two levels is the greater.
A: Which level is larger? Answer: 4.76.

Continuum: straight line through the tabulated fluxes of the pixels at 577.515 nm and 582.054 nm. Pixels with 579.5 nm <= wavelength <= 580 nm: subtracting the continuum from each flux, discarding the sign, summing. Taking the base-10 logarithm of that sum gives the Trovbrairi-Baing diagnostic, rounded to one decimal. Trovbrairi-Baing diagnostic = -0.6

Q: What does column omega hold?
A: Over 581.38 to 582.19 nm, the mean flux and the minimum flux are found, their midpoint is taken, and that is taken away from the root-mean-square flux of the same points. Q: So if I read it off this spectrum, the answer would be 0.02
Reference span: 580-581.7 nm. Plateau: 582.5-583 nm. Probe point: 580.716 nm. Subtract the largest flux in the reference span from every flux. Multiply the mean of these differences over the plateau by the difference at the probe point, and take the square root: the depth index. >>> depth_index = 0.19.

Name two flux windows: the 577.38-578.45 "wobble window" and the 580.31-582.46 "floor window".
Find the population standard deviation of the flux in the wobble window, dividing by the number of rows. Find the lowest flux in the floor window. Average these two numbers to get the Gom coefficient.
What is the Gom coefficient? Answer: 2.21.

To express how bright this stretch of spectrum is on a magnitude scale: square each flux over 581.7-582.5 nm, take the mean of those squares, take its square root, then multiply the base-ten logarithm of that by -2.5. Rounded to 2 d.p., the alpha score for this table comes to -1.67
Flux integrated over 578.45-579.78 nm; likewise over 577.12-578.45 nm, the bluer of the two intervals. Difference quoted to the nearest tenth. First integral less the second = -0.2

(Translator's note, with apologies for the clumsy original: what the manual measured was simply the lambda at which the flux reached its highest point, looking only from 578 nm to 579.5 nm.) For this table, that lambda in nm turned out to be 578.047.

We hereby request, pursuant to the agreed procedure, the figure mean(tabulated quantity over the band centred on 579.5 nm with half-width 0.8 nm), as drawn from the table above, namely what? 4.38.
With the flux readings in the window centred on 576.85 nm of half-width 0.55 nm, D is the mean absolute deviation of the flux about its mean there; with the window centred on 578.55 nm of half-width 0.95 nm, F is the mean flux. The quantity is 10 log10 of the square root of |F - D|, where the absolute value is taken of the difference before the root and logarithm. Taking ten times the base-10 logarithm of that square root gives 3.21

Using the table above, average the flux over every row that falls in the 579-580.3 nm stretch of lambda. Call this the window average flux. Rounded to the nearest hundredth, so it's 4.40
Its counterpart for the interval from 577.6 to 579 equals 4.45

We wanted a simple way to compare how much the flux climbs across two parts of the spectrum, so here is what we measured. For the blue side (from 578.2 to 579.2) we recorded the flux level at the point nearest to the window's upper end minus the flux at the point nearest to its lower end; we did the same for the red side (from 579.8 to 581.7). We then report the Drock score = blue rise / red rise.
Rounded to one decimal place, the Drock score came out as -0.6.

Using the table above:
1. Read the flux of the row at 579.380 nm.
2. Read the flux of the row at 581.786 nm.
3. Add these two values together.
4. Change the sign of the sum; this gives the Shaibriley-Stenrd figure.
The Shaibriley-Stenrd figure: -9.33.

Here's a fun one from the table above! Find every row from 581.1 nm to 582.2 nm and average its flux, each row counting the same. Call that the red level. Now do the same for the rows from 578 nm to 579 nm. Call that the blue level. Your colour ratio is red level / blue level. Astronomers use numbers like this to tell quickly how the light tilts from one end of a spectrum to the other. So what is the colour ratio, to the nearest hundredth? 1.08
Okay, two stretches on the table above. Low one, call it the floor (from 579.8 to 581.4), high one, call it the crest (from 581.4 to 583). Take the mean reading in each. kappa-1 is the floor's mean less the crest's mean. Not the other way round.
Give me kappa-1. -0.09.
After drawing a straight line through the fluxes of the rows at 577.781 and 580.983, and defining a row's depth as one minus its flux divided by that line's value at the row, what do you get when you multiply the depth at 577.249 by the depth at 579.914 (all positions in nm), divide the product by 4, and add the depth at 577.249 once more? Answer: -0.006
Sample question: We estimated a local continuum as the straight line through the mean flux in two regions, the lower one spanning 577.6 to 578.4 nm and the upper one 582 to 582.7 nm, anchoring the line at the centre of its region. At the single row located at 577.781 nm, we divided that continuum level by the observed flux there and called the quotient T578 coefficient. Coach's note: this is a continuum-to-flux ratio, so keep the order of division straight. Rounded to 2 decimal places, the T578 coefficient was 0.99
